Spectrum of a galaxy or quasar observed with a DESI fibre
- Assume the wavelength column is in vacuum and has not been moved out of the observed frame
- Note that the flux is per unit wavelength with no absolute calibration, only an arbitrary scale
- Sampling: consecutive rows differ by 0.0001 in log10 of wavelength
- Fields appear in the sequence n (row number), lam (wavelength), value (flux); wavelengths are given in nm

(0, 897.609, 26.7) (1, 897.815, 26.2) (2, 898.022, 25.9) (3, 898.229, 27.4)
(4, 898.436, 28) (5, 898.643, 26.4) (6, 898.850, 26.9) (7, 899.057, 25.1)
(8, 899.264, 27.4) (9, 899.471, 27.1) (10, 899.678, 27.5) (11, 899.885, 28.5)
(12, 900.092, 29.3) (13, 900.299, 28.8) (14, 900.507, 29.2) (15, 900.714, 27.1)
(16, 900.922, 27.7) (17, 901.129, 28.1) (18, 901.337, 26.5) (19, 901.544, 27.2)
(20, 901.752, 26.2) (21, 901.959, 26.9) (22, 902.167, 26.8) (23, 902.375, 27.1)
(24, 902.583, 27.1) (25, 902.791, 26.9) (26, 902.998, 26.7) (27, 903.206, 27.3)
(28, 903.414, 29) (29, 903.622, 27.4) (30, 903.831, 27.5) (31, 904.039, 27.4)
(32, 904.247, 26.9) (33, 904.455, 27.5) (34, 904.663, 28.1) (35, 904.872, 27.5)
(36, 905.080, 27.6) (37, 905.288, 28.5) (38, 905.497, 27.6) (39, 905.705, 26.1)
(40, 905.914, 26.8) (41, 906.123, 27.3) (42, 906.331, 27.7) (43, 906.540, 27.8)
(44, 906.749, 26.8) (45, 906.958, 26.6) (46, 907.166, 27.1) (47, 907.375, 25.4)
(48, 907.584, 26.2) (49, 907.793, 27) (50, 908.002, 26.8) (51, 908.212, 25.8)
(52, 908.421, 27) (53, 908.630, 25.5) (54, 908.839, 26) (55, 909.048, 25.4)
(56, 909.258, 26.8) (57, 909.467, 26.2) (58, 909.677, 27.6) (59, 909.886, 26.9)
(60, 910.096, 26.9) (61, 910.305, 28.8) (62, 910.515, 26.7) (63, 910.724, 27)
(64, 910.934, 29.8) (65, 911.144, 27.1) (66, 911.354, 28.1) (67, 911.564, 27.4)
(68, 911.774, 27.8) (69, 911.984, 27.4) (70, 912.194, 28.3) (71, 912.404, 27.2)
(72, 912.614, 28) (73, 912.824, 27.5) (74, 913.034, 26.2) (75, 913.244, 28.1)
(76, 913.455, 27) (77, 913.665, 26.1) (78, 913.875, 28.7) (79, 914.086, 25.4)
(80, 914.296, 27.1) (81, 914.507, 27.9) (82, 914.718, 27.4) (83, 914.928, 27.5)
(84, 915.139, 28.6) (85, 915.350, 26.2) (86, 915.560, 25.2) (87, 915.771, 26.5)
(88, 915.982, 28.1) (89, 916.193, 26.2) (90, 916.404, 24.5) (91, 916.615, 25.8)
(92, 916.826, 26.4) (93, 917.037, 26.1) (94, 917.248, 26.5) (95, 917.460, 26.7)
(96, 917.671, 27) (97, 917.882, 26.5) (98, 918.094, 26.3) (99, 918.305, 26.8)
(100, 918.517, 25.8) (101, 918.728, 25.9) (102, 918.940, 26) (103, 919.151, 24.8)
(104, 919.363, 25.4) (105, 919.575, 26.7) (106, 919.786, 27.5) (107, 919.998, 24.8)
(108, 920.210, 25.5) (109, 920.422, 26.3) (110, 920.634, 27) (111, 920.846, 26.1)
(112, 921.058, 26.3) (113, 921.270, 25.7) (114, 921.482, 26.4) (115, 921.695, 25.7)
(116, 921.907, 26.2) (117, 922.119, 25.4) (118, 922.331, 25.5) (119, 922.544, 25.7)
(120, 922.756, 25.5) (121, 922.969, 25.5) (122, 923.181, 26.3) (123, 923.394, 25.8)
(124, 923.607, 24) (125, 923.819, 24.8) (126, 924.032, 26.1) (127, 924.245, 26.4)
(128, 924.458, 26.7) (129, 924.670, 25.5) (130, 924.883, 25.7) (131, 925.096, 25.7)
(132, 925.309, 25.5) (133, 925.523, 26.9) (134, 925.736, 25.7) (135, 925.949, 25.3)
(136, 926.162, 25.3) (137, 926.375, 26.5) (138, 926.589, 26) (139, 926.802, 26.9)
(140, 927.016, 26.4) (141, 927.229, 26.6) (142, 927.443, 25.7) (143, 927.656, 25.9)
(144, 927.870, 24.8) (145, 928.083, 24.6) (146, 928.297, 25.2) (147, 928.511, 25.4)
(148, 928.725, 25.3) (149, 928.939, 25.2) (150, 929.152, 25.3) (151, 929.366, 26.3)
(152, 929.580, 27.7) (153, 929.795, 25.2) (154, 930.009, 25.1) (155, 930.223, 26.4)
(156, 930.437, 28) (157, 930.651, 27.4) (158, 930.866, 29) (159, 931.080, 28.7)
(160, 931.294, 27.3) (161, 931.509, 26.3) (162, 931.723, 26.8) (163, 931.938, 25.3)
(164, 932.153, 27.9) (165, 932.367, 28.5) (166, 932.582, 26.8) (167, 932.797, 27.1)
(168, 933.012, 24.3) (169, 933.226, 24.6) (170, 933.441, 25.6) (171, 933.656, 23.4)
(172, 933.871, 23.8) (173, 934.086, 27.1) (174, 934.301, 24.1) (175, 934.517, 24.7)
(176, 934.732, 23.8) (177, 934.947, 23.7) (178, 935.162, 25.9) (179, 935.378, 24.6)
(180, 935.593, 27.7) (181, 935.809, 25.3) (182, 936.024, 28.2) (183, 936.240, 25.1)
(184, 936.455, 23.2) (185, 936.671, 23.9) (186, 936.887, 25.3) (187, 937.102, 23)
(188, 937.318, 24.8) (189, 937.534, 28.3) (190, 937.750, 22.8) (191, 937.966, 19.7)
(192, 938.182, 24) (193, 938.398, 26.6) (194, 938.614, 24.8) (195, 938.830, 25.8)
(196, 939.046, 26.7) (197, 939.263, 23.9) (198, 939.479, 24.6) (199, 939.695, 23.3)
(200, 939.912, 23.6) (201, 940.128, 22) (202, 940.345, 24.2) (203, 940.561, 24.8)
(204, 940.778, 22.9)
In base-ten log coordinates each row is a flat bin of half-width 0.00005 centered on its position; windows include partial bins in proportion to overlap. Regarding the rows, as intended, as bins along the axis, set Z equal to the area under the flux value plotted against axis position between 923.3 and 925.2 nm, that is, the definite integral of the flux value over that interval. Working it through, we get 48.7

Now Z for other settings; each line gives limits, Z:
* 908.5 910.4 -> 50.7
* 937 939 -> 49.0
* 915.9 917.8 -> 50.1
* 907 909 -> 52.6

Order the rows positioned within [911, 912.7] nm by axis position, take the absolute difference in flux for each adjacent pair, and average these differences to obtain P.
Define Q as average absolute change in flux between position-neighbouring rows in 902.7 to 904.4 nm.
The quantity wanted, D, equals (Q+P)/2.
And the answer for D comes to 0.72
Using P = 0.76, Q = 0.7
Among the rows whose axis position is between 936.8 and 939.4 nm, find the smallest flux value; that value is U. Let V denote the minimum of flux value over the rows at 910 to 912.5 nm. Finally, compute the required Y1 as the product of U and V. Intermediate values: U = 19.7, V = 26.7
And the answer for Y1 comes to 526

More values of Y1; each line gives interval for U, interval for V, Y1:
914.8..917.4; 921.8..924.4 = 588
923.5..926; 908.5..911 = 610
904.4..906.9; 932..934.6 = 611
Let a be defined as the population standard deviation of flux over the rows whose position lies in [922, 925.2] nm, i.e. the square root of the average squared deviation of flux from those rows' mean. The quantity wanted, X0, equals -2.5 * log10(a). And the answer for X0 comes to 0.5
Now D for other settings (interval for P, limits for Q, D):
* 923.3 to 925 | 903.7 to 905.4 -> 0.66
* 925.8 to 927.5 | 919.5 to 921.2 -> 0.79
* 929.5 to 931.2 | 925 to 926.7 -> 0.92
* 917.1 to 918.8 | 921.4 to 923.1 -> 0.38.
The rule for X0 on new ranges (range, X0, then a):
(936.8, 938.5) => -1.0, 2.44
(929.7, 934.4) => -0.5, 1.62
